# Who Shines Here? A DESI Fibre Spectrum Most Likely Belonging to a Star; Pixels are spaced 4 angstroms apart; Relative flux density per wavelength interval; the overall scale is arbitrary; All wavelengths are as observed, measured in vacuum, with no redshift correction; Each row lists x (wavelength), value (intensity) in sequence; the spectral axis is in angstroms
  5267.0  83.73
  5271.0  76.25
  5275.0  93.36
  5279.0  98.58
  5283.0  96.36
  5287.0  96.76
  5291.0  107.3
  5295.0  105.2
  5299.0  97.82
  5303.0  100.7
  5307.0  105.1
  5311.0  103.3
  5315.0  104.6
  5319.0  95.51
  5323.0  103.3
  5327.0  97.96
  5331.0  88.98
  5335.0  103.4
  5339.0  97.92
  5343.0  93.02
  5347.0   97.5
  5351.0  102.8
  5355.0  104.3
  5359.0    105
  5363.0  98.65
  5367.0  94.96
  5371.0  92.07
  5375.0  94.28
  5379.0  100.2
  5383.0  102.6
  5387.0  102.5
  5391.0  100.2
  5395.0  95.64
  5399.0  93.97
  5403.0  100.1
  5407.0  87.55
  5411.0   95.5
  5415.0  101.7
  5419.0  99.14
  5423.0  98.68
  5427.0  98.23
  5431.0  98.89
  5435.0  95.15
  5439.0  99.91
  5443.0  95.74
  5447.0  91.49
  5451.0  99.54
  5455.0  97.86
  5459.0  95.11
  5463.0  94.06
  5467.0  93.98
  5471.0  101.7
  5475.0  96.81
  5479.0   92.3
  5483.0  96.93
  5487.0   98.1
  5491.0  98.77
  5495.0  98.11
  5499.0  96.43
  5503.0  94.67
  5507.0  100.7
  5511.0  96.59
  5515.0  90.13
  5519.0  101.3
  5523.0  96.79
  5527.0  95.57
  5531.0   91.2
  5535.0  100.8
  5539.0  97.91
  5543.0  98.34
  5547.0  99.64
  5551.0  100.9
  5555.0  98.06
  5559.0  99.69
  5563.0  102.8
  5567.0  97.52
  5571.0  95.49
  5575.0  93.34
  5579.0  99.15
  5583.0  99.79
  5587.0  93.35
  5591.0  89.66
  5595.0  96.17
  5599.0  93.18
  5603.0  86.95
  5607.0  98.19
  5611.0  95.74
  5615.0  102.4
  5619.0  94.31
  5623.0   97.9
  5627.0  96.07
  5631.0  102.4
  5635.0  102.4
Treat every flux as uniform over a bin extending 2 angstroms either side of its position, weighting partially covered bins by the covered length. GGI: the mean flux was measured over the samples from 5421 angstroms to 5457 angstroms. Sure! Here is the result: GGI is 97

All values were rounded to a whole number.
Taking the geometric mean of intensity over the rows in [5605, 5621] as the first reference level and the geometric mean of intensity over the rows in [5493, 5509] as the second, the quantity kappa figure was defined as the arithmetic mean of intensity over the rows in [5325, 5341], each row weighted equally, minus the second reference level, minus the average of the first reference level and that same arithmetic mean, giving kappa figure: -98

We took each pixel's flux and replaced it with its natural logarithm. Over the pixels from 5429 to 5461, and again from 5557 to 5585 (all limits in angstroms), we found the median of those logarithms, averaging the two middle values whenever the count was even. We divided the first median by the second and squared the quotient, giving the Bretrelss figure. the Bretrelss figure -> 0.99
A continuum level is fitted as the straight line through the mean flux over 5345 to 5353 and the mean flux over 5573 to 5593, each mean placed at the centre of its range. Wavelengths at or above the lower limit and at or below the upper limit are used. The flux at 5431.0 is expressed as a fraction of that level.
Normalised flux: 1.01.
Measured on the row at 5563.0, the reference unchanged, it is 1.08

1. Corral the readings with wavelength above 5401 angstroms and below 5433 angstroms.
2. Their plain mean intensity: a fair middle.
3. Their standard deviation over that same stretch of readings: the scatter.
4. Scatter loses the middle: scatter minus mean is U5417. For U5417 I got -93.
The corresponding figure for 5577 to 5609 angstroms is -90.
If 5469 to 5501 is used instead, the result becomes -95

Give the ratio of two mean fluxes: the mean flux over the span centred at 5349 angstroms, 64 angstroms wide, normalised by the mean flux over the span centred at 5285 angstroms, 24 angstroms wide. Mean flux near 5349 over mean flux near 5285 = 0.99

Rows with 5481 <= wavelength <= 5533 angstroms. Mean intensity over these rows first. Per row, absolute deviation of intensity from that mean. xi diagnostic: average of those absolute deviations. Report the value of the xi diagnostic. 2.3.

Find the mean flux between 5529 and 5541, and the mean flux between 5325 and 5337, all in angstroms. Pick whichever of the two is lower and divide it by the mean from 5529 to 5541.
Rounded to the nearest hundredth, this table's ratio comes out 1.00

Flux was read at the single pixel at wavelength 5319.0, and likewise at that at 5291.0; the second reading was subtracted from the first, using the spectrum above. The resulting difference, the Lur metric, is -12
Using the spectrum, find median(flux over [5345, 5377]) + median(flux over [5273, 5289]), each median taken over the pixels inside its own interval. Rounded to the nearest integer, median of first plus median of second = 195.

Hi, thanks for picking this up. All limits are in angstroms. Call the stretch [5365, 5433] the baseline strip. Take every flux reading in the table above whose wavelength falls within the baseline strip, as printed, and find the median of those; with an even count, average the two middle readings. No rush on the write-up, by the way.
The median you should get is 98.7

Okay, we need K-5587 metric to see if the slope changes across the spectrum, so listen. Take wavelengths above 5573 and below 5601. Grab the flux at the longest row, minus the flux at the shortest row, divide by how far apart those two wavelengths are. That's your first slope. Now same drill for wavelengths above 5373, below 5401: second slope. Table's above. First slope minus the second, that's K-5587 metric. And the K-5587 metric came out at 0.0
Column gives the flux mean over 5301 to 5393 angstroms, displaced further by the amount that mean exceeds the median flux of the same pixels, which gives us 98.8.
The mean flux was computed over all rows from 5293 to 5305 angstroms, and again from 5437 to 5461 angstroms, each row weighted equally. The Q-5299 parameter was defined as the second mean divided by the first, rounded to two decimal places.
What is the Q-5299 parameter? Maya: 0.95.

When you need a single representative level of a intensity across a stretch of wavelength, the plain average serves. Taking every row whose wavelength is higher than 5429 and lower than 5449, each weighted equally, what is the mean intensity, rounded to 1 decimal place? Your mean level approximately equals 96.2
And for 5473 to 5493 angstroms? 96.6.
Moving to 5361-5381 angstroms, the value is 96.0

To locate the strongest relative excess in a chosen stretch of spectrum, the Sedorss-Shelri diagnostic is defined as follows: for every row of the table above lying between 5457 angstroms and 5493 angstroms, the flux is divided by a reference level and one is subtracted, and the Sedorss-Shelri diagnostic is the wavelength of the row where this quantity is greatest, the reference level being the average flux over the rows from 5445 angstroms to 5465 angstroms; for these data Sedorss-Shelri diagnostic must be 5471.0 angstroms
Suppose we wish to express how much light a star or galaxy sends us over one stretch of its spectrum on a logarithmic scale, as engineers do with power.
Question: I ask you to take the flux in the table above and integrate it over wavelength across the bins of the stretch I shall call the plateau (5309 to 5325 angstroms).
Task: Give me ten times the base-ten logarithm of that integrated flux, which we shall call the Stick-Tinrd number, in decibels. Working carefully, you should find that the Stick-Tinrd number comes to 32.1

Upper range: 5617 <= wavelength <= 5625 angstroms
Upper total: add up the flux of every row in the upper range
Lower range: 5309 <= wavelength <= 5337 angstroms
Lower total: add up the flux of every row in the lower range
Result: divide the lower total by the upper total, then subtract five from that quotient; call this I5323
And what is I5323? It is -1.4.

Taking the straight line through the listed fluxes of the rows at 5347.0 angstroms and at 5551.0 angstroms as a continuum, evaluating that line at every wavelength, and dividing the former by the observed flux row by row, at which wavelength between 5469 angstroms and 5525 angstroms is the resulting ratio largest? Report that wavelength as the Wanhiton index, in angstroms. 5515.0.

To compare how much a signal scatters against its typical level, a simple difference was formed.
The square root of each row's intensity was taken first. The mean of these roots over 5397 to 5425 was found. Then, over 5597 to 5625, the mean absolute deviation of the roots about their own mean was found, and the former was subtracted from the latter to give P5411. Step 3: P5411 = -9.65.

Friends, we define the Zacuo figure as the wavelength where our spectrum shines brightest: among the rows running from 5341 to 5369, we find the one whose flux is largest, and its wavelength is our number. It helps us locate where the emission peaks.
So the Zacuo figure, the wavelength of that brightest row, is 5359.0 angstroms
